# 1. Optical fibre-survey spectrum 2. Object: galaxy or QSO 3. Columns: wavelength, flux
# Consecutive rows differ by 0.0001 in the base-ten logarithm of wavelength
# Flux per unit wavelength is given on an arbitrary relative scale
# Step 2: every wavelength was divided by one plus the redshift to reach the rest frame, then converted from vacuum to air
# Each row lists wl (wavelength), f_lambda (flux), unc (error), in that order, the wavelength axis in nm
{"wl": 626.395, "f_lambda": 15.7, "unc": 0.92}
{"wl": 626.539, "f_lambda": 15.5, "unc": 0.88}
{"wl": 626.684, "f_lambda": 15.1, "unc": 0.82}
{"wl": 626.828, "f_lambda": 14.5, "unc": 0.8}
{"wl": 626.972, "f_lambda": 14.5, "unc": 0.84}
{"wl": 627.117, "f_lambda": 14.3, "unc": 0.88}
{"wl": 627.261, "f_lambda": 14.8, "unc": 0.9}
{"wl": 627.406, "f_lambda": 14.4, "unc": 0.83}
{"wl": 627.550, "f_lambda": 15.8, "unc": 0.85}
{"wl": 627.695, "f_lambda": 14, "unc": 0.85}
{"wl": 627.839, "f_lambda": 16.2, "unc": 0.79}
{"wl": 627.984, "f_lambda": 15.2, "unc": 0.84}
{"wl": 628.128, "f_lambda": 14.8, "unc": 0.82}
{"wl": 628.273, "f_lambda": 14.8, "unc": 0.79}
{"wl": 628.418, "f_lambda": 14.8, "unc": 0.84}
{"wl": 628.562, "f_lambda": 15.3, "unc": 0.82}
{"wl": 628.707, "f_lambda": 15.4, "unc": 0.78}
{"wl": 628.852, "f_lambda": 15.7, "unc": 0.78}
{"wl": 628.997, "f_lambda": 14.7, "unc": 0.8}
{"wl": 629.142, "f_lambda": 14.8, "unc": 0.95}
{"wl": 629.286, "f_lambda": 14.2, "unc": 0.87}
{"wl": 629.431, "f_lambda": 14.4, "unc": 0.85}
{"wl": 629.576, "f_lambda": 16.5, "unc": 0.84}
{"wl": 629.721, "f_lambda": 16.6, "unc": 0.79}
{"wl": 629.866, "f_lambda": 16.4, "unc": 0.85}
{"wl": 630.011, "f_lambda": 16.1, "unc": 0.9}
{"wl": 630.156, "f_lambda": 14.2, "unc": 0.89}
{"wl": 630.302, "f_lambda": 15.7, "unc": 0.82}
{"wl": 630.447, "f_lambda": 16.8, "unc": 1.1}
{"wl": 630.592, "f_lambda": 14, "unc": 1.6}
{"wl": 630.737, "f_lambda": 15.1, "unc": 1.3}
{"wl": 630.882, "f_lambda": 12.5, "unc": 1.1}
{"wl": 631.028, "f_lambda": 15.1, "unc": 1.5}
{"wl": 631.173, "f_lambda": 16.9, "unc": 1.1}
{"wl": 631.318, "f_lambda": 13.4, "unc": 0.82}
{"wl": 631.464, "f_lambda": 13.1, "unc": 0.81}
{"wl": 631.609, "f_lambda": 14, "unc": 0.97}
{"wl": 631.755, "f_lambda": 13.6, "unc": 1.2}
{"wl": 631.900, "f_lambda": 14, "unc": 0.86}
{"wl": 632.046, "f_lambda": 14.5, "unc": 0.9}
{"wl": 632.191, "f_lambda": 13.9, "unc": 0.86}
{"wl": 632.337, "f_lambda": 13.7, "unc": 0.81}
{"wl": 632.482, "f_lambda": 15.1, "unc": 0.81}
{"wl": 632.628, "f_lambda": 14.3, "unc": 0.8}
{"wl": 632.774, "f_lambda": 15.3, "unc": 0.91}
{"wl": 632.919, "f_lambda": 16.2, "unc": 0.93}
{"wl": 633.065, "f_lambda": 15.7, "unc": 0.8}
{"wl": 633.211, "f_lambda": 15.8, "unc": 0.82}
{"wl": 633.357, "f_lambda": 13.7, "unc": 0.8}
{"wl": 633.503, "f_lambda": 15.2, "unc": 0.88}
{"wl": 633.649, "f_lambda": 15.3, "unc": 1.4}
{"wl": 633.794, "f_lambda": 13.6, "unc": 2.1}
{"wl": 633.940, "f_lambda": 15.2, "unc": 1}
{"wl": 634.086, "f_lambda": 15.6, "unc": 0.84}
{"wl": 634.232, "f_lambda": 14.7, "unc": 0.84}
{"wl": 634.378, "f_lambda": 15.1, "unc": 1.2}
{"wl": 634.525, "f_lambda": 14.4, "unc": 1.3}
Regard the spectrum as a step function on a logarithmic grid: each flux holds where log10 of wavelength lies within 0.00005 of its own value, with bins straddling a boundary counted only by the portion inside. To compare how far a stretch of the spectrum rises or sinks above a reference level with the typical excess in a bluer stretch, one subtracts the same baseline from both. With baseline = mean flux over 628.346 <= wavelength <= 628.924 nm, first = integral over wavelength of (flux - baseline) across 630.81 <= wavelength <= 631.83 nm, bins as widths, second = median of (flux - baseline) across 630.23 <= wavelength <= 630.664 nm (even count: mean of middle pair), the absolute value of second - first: 1.6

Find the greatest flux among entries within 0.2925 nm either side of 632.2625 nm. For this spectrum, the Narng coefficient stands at 15.1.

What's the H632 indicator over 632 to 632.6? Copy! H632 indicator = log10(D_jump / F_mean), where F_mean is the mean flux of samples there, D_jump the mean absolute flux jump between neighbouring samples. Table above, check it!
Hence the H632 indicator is -1.29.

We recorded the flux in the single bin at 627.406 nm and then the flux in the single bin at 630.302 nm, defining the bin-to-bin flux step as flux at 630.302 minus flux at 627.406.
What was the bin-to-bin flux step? 1.3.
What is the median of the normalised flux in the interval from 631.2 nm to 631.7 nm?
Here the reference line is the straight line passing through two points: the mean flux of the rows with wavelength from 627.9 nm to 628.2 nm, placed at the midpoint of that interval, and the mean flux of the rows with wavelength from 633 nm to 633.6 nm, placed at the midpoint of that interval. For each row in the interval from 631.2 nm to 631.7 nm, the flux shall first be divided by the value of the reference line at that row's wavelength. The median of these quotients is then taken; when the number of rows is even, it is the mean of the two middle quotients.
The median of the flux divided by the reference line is 0.89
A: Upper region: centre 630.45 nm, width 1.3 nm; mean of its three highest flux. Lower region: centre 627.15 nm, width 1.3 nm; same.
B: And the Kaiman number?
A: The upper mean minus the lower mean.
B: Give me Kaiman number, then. 1.0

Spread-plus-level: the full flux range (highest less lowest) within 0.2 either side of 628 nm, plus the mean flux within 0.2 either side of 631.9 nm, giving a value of 15.4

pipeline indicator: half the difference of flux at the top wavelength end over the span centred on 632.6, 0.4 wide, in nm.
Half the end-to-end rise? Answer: 0.1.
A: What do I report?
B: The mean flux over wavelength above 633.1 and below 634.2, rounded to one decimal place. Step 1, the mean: 14.9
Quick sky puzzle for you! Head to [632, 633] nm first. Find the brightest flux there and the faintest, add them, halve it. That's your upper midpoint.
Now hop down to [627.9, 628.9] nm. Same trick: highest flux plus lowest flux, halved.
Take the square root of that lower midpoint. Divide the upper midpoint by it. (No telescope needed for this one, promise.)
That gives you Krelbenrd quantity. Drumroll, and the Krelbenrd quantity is 3.83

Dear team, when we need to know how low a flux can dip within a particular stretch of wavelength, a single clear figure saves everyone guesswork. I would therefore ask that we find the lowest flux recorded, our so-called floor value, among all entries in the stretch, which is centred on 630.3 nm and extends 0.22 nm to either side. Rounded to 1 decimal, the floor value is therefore 14.2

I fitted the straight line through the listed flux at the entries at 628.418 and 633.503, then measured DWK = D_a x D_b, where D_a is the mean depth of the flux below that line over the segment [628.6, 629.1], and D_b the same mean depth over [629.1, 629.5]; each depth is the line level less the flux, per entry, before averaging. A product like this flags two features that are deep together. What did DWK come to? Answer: -0.17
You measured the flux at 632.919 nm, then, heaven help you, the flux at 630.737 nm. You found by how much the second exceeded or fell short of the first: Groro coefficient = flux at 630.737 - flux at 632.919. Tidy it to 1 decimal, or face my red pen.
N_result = -1.1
